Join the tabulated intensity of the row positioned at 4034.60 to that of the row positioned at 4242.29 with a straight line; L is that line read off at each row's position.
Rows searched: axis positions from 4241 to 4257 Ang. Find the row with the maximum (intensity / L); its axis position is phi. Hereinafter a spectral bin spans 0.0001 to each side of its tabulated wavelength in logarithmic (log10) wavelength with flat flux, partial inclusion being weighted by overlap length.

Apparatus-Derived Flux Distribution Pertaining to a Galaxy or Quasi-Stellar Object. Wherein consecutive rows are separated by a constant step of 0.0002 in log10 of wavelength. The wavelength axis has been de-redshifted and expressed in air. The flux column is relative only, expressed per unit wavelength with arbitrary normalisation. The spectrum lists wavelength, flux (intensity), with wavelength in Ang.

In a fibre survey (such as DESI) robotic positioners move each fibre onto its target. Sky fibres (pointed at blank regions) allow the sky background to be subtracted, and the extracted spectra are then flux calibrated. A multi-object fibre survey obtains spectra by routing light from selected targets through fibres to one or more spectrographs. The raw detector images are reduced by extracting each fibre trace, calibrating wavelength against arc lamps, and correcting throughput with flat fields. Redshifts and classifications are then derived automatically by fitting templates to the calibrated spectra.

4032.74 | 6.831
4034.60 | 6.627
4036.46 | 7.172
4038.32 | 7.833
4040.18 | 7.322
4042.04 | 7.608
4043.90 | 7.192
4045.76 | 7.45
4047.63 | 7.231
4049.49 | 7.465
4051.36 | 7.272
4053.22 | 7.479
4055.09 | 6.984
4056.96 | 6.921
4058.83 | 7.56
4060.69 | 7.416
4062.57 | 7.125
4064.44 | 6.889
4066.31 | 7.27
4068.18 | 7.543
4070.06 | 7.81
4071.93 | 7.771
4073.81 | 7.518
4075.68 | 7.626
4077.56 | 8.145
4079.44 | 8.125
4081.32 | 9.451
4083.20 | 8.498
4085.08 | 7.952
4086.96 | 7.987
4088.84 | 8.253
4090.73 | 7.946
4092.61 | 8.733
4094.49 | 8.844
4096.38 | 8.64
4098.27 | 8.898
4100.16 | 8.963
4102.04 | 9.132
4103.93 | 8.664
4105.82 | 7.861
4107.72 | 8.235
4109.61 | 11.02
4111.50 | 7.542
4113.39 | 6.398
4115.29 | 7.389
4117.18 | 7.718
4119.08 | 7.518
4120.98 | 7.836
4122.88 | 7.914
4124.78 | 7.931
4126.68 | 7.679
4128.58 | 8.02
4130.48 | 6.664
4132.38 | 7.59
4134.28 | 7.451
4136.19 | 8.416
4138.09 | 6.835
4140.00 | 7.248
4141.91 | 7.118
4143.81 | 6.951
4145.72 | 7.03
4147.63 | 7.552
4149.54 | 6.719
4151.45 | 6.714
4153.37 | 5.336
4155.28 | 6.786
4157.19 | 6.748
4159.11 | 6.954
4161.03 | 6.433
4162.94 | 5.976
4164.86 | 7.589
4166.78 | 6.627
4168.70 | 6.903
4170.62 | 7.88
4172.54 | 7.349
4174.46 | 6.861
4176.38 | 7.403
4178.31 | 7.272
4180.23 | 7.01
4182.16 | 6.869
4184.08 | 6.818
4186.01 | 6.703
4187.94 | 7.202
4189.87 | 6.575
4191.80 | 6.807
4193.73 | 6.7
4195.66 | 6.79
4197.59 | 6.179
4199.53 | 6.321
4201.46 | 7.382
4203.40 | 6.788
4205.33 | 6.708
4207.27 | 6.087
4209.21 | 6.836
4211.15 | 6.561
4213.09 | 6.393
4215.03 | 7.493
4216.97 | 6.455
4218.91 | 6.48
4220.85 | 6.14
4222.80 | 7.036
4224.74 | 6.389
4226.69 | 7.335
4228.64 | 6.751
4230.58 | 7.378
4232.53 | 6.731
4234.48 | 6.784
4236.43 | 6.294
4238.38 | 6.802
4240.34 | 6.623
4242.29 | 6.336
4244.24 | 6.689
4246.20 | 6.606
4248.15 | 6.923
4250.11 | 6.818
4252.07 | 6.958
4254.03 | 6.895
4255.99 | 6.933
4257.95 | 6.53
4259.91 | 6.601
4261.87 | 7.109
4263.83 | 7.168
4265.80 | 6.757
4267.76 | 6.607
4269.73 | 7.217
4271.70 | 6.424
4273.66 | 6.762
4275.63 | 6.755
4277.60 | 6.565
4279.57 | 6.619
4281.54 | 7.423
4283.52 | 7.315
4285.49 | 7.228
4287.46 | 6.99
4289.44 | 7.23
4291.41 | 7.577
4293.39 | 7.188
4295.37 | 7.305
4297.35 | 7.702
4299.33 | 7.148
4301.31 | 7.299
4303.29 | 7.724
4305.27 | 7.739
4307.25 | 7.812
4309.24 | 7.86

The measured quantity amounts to 4252.07 Ang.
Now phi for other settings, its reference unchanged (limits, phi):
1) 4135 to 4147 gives 4136.19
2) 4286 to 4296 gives 4291.41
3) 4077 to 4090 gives 4081.32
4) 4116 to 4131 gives 4128.58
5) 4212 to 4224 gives 4215.03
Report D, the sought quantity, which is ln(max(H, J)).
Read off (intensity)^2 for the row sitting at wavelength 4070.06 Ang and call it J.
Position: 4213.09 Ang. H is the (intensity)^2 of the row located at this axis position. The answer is 4.11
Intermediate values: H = 40.9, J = 61.0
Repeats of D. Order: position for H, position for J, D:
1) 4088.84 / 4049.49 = 4.22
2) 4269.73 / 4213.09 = 3.95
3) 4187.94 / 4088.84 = 4.22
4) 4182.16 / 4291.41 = 4.05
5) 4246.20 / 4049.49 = 4.02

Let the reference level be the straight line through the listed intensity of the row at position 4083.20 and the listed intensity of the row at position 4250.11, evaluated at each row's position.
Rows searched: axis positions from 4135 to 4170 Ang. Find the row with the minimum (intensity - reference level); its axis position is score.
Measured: 4153.37 Ang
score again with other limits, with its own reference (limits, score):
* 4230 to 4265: 4236.43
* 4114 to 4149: 4130.48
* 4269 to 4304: 4271.70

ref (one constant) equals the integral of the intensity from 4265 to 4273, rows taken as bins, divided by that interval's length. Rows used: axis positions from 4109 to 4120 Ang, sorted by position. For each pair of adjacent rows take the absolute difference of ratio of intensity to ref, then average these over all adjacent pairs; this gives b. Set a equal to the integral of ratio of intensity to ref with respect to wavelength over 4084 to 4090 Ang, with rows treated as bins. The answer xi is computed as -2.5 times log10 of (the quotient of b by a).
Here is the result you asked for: 4.0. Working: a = 7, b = 0.182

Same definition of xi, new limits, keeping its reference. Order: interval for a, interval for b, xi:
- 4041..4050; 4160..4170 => 4.8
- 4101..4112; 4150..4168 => 5.2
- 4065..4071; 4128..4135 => 4.4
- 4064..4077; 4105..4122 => 4.8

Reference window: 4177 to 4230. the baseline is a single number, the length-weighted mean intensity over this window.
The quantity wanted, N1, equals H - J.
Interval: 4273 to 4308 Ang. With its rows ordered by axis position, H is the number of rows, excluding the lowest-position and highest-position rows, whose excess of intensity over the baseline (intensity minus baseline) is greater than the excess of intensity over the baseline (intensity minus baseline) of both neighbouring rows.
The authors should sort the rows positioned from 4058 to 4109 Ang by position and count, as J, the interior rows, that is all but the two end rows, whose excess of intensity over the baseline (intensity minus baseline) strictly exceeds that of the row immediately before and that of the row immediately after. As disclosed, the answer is -3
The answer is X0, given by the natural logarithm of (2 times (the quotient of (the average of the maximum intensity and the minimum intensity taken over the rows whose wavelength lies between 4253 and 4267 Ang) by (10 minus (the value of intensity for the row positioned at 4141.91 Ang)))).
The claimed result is 1.56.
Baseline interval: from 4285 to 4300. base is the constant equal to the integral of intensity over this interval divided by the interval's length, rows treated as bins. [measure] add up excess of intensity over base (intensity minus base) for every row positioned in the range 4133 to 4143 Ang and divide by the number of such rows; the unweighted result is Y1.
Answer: 0.11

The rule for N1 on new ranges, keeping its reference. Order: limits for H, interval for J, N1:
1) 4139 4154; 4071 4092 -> -2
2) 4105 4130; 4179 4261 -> -13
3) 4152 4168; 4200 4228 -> -1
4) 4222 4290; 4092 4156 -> 2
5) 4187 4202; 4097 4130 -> -2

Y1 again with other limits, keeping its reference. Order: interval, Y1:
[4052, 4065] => -0.10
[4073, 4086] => 0.89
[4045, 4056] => 0.01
